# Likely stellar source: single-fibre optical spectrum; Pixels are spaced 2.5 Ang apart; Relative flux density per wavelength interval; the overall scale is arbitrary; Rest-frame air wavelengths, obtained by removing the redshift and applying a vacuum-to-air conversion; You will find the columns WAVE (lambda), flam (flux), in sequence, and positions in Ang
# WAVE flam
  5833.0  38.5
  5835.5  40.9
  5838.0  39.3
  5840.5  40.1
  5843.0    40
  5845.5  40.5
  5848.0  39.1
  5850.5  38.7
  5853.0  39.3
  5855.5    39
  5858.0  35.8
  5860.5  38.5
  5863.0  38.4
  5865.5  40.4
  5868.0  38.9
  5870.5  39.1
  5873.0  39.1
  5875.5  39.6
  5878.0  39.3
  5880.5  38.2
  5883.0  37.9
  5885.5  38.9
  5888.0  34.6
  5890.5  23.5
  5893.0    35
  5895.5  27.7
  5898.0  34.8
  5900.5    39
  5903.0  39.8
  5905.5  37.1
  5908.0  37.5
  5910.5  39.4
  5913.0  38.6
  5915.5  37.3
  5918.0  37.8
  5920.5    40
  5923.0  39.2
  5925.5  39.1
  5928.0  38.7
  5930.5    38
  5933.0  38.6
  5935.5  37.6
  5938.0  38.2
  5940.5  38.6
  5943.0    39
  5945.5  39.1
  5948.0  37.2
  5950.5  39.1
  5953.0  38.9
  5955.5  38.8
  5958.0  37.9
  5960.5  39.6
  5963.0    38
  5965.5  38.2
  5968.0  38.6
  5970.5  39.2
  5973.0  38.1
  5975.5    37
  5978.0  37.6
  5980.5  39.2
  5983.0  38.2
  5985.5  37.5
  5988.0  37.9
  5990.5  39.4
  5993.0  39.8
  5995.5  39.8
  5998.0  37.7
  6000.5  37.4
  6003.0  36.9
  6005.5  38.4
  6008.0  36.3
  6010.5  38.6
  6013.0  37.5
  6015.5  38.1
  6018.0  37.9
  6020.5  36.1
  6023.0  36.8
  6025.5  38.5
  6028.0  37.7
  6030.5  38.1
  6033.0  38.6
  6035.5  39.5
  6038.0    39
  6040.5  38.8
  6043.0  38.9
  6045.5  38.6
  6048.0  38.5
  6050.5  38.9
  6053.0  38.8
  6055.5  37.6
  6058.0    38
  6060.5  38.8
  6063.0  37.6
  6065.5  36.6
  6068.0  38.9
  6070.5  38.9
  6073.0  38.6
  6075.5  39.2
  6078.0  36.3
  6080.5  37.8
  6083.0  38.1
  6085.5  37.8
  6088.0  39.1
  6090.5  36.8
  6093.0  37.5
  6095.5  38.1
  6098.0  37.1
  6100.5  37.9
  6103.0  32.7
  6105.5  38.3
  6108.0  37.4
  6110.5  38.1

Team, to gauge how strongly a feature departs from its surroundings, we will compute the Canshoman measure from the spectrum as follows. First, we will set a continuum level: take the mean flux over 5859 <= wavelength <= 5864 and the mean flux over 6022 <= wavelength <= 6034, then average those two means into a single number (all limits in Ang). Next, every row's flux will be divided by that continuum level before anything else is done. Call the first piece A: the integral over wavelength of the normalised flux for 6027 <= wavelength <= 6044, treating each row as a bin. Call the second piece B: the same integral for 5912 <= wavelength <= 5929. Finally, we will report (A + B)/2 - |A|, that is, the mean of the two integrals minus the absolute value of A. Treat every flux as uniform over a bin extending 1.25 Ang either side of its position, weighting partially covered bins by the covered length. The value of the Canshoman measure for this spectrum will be 0.0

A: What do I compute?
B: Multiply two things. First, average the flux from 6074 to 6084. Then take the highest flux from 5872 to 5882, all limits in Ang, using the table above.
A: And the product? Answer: 1499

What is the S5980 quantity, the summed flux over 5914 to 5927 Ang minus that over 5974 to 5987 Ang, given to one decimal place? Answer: 3.9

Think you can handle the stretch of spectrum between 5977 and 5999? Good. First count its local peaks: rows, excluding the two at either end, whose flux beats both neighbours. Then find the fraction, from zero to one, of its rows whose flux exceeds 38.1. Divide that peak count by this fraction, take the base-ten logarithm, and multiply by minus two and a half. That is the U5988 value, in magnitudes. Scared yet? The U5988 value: -0.6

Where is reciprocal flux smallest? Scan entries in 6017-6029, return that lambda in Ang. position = 6025.5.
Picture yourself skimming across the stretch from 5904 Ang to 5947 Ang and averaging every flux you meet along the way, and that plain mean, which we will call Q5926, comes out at 38.46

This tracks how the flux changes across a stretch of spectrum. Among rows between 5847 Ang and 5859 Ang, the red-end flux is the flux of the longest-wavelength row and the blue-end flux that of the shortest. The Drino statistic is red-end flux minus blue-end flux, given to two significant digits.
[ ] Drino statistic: -3.3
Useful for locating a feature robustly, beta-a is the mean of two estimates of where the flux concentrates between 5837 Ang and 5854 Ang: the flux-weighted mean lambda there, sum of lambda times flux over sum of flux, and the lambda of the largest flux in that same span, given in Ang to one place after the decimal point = 5845.5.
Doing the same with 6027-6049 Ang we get 6036.8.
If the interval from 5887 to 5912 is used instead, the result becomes 5901.5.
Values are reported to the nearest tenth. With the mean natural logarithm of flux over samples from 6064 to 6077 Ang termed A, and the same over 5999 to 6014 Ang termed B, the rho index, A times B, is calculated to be 13.2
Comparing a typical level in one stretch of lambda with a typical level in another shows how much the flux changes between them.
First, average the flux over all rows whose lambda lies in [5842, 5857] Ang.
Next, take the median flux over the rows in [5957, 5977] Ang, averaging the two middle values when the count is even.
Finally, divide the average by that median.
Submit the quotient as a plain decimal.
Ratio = 1.03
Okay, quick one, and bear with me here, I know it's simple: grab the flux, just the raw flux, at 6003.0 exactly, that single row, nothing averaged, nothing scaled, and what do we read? 36.9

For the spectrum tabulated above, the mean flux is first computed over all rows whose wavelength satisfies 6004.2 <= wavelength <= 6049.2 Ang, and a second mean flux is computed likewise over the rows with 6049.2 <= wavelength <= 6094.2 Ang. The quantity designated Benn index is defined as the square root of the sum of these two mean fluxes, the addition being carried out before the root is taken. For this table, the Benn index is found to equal 8.73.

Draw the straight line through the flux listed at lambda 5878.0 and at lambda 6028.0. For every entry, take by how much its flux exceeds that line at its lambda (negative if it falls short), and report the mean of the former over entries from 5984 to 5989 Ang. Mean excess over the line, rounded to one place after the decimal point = -0.4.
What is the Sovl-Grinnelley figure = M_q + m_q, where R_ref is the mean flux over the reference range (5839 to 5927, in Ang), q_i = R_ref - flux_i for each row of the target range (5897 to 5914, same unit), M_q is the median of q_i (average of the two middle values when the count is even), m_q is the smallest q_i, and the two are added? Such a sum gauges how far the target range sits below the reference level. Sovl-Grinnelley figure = -2.9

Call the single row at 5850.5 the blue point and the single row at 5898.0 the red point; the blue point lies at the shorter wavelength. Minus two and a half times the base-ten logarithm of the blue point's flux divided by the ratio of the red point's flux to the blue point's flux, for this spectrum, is -4.08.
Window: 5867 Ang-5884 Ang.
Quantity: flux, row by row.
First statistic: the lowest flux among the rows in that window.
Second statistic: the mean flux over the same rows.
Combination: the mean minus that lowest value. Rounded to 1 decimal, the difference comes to 1.0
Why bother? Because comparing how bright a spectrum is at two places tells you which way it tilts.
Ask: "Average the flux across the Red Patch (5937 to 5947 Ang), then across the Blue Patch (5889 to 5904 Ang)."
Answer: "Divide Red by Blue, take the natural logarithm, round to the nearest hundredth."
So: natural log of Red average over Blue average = 0.15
